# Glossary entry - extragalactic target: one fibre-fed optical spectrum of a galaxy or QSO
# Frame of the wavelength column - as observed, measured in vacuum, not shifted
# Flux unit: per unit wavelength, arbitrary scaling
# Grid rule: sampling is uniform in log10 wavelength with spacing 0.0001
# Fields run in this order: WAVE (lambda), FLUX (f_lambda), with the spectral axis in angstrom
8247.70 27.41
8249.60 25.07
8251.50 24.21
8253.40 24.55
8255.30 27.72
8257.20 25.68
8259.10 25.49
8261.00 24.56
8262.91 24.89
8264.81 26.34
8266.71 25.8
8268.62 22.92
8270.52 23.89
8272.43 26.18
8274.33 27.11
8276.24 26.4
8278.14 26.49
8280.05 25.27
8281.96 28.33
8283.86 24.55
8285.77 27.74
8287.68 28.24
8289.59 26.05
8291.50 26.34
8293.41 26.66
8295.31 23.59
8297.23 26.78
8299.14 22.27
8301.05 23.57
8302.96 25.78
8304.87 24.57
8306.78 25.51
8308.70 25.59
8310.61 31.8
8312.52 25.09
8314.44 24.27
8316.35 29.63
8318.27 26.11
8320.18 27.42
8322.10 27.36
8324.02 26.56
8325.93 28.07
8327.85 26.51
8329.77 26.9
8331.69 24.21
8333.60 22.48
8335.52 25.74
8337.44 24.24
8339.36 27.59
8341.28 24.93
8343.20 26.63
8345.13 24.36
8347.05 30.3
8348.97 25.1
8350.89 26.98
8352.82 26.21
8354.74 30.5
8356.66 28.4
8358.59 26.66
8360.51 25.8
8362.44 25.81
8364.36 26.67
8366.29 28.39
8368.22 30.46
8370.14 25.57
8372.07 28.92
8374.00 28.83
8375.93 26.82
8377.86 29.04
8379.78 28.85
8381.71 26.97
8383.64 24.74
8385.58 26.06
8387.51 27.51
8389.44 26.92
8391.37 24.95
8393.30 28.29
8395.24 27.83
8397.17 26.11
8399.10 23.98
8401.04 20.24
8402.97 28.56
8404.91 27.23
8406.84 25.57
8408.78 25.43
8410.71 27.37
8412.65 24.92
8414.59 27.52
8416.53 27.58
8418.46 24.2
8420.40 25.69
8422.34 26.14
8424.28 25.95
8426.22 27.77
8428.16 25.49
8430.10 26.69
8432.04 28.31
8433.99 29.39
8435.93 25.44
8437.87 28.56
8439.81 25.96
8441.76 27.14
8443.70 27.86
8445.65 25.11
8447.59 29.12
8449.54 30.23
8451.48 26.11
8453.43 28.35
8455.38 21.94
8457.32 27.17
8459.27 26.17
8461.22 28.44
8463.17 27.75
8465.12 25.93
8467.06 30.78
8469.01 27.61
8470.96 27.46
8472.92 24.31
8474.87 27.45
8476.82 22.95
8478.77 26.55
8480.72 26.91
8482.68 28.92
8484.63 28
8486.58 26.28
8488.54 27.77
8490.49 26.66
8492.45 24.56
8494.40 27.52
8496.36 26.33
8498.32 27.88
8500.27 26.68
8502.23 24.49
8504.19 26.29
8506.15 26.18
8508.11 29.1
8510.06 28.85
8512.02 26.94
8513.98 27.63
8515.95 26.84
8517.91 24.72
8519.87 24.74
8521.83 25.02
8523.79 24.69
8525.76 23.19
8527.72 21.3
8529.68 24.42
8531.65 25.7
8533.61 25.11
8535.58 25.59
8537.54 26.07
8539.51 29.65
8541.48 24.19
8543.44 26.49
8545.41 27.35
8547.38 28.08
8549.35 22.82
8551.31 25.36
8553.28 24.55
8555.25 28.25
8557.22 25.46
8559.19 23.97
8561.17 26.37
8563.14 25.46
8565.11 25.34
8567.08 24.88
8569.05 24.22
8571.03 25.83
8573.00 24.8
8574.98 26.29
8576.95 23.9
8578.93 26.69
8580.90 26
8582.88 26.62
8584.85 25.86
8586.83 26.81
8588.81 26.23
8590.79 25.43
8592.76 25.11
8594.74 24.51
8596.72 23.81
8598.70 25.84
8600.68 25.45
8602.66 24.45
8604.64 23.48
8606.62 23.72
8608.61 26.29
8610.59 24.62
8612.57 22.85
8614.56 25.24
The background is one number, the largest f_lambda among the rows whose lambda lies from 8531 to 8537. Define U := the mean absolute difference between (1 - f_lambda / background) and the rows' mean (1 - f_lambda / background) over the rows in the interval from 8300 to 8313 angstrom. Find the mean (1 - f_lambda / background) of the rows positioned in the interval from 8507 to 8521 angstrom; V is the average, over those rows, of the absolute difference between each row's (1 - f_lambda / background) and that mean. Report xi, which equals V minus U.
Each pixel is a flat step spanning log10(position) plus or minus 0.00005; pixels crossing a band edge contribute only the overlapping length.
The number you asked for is -0.013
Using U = 0.0646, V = 0.052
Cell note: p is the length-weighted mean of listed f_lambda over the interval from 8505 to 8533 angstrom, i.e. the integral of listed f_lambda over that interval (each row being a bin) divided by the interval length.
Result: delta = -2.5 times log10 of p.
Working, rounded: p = 25.7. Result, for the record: -3.52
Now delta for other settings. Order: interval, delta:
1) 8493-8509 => -3.57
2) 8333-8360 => -3.56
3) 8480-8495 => -3.58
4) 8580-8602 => -3.52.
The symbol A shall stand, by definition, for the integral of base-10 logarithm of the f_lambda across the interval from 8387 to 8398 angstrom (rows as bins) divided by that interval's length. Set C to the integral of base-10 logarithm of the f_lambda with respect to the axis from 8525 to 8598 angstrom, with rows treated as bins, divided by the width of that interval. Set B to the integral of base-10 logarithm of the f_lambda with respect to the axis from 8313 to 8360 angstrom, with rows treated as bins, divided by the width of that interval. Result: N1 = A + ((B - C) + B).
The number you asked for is 2.87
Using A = 1.43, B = 1.42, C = 1.41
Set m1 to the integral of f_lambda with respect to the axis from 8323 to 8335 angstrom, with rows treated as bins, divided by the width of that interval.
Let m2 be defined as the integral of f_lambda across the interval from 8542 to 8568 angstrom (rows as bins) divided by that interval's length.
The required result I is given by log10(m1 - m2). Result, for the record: -0.99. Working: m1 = 25.8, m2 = 25.7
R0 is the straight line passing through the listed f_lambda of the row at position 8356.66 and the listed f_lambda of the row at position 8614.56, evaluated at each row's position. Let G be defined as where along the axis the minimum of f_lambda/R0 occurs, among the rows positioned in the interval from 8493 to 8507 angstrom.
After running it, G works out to 8502.23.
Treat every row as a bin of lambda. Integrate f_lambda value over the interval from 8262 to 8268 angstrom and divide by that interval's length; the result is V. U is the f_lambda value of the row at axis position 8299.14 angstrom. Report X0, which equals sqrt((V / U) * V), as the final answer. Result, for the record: 5.41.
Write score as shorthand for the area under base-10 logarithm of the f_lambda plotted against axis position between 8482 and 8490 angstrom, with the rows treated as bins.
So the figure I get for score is 11.54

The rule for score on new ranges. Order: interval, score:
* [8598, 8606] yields 11.15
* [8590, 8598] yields 11.15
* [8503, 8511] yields 11.52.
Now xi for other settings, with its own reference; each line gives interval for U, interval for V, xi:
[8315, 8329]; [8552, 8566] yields 0.004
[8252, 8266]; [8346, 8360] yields 0.034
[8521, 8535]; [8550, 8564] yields -0.006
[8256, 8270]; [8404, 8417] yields 0.008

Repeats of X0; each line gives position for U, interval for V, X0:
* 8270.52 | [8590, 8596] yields 5.11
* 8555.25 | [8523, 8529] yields 4.34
